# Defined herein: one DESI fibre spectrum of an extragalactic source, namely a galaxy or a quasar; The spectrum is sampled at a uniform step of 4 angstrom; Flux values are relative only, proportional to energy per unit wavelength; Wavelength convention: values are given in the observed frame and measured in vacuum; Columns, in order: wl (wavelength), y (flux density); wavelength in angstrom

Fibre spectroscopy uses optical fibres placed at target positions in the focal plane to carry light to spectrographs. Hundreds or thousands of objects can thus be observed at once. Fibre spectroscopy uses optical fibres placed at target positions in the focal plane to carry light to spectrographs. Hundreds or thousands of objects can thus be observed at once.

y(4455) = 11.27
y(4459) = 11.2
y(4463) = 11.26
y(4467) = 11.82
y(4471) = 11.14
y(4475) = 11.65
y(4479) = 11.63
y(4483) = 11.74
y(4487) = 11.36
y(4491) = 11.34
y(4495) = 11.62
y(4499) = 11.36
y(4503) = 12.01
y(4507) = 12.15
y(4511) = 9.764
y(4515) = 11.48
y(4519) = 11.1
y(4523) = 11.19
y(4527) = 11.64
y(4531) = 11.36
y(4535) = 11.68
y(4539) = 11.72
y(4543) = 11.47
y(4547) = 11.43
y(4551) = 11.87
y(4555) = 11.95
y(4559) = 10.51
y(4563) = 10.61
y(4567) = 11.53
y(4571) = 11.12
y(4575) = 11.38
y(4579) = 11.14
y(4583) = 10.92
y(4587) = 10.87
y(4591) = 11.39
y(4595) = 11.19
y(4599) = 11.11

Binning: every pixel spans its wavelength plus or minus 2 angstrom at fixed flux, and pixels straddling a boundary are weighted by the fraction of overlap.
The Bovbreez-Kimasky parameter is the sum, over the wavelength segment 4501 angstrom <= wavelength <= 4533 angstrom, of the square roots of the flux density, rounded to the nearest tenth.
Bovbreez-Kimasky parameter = 26.9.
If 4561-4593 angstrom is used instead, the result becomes 26.7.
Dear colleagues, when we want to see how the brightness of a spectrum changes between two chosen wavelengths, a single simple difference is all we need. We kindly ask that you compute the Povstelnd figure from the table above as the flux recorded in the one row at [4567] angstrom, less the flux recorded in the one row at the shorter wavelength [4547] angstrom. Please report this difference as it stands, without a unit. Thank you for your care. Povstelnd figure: 0.1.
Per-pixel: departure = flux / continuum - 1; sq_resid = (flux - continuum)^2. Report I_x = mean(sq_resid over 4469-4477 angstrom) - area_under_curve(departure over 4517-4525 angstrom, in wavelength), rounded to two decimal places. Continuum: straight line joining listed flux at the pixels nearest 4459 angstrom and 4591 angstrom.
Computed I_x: 0.20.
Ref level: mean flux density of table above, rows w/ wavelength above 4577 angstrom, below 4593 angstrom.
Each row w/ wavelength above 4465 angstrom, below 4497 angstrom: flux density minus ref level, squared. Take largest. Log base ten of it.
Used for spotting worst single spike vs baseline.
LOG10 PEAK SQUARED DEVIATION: -0.26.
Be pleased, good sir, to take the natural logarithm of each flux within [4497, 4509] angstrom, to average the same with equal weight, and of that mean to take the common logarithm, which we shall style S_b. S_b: 0.393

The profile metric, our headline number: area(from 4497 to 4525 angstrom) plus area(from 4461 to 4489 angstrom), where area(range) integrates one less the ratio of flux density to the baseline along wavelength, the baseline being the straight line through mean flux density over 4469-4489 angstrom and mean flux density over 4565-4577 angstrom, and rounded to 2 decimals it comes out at 0.37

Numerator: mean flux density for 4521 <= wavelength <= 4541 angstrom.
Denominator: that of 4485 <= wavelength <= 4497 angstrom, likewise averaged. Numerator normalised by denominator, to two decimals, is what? 1.01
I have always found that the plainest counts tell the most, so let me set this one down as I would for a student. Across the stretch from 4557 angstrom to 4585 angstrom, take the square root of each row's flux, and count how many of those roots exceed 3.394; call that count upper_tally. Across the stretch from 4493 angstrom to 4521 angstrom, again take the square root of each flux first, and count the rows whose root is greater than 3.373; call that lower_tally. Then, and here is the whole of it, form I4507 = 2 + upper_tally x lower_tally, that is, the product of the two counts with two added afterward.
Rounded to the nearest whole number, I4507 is 6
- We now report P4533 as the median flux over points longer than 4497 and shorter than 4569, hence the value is 11.5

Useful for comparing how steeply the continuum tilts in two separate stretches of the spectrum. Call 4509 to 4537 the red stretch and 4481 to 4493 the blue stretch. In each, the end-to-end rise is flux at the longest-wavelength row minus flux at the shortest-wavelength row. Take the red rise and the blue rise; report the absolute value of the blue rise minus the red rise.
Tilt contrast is 2.32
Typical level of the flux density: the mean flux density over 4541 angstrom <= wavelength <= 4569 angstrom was 11.3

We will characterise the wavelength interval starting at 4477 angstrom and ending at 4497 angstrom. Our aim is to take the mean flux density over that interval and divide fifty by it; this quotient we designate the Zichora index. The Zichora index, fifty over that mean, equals 4.33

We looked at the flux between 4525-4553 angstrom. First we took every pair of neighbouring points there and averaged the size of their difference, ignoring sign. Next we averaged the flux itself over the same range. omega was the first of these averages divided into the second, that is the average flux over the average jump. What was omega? 51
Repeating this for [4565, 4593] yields 40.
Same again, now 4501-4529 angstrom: 13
